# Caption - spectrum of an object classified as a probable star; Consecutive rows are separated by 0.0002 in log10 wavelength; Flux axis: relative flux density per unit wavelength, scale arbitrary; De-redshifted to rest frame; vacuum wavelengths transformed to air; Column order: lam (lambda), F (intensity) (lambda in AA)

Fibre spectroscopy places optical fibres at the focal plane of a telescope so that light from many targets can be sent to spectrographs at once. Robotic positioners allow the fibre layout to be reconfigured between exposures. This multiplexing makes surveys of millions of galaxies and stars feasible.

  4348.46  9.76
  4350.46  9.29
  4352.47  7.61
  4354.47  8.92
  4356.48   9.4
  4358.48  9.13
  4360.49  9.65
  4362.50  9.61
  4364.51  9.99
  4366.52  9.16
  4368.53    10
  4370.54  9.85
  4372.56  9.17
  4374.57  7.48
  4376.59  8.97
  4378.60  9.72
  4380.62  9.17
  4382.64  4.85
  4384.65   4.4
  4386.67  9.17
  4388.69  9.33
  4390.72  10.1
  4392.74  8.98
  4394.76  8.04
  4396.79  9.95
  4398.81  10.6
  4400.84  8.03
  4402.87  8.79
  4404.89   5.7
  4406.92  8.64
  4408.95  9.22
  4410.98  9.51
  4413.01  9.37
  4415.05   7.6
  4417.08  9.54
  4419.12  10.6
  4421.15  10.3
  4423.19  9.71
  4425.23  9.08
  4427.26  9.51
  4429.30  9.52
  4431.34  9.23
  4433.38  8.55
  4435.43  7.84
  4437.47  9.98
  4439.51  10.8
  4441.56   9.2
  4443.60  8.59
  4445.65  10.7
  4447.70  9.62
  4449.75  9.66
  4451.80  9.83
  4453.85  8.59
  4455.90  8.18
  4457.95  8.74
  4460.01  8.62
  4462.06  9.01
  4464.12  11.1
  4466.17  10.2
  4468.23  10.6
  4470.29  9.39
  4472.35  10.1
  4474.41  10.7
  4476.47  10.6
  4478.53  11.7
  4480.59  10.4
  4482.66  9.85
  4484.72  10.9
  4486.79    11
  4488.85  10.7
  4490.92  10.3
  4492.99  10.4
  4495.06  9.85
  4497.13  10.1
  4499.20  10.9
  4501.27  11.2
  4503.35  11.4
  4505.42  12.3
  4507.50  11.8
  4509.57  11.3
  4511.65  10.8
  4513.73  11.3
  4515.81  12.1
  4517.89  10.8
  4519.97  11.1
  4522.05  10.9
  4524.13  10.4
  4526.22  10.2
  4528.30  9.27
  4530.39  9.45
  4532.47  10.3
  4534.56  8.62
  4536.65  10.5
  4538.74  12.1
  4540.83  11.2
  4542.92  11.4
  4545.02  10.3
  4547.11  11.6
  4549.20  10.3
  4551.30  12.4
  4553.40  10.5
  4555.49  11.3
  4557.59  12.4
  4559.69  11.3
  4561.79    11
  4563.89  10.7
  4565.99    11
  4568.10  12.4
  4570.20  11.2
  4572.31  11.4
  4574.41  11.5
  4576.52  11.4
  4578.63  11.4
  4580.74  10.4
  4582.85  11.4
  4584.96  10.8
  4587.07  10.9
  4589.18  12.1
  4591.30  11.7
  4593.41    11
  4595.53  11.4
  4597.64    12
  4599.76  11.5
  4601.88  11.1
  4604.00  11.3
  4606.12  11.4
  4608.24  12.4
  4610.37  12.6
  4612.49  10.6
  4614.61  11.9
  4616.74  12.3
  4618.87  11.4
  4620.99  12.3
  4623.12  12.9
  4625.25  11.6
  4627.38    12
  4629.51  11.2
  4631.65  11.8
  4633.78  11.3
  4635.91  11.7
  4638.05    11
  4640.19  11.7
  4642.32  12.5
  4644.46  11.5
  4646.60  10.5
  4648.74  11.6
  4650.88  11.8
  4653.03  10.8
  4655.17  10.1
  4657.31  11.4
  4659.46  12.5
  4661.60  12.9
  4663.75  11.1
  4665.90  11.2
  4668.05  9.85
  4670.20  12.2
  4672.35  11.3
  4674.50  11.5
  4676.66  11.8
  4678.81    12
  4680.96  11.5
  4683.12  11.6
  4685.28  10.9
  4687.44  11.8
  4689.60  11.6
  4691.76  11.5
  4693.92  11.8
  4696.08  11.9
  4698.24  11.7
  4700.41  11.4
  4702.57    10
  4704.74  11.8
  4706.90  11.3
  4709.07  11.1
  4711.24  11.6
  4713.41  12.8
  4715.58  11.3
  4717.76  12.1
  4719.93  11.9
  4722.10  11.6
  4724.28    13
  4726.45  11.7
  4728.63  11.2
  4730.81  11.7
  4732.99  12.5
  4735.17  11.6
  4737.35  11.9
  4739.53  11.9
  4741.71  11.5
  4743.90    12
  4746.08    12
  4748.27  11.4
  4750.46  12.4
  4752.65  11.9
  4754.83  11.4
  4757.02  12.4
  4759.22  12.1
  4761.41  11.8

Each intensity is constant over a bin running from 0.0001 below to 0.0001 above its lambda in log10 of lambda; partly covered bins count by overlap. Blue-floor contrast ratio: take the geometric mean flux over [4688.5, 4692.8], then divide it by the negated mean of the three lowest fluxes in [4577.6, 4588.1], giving -1.08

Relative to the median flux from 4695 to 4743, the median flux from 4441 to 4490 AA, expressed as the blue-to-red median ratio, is 0.85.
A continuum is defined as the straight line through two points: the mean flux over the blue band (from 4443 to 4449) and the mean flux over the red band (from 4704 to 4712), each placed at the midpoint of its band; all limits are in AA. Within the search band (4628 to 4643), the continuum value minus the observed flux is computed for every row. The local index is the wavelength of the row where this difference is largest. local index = 4638.05 AA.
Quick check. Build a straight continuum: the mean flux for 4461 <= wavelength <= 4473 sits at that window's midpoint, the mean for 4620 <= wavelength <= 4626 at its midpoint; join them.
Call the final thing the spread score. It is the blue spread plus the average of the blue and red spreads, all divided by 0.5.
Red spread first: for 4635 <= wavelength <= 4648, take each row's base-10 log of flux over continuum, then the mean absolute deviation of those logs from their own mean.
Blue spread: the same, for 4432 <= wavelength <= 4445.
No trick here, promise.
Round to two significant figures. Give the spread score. 0.14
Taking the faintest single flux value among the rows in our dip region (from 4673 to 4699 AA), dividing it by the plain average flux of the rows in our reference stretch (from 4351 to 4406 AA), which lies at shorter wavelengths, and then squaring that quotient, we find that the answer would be 1.56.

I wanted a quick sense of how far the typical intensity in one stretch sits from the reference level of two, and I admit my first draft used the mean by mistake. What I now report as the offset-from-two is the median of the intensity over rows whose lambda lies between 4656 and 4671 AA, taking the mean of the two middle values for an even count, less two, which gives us 9.4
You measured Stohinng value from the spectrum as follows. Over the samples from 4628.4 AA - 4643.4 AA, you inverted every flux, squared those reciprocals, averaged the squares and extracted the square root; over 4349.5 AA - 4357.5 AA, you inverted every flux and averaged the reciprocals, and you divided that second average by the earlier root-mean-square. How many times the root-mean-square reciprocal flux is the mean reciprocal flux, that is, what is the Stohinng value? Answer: 1.3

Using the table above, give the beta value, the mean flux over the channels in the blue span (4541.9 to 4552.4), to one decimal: 11.2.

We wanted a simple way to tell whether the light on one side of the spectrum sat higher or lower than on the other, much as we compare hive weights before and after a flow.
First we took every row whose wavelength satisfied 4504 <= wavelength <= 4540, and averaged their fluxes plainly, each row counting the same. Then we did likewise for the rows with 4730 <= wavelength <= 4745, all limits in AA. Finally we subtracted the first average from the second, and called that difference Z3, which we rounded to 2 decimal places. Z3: 1.09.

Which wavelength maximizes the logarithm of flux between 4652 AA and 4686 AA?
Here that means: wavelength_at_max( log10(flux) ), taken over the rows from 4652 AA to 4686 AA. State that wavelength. 4661.60 AA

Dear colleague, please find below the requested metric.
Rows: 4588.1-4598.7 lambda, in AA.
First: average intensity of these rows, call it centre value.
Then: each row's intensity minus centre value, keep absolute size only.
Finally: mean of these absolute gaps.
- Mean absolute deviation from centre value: 0.35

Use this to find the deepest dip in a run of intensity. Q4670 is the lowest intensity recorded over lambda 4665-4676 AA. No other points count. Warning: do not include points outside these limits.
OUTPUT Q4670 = 9.85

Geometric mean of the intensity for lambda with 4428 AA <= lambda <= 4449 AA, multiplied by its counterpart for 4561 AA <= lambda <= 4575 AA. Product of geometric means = 106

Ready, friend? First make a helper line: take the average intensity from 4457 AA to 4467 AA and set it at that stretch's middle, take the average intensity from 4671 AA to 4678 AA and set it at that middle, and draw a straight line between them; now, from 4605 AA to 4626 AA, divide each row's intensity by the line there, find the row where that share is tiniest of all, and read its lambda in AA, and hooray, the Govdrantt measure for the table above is 4612.49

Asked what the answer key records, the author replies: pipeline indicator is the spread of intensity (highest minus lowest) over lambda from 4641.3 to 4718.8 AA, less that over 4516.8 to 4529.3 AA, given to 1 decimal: 1.2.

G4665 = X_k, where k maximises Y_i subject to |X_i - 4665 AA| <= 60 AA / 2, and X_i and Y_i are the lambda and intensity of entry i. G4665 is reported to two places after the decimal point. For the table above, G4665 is 4661.60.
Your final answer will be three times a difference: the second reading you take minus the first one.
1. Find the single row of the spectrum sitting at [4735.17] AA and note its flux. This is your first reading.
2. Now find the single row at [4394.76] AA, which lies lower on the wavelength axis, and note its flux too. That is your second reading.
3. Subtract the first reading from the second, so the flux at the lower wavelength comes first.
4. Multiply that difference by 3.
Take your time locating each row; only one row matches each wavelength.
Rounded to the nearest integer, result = -11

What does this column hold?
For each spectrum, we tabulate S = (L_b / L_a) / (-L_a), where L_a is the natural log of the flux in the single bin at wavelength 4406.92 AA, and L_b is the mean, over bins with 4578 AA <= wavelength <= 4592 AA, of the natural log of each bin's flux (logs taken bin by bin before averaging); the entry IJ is -0.520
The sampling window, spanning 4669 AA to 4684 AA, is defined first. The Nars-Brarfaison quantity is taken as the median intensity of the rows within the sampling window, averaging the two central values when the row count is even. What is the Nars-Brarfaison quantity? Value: 11.6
